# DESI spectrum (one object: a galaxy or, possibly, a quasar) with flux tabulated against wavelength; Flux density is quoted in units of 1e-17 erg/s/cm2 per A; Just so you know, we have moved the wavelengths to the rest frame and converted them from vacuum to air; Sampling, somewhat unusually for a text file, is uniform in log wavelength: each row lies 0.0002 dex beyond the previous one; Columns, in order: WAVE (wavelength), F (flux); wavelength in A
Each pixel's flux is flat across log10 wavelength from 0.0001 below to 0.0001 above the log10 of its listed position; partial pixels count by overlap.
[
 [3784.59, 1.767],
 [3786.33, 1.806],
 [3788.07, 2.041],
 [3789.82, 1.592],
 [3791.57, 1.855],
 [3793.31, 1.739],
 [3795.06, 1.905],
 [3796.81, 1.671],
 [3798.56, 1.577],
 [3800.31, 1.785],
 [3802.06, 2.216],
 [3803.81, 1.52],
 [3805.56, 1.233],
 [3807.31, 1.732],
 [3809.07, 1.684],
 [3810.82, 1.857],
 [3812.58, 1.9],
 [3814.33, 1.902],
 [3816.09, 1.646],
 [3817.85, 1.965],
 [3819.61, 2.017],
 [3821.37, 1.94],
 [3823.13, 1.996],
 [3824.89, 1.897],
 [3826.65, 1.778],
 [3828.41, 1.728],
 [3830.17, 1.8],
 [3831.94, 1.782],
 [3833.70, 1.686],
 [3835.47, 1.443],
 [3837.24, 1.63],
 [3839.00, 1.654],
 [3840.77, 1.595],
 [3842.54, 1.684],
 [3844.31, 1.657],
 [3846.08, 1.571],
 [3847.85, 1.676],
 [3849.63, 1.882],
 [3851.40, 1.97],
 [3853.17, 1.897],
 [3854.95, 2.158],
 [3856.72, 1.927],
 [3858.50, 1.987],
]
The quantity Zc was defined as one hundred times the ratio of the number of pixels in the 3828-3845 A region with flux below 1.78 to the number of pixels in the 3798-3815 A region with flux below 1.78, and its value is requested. 160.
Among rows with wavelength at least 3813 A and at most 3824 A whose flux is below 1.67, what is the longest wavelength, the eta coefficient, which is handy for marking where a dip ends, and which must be 3816.09 A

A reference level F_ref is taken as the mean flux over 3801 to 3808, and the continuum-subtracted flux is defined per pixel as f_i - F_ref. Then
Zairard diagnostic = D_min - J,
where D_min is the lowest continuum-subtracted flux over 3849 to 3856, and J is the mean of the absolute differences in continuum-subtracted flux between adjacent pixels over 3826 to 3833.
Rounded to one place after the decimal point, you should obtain 0.2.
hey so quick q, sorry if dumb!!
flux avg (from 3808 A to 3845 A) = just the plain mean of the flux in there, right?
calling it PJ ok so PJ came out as 1.77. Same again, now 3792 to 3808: 1.71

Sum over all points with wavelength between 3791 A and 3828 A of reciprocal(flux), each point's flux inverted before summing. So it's 12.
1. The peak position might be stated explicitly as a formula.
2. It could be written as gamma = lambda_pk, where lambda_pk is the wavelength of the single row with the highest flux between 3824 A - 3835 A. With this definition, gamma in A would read 3824.89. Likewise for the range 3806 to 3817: 3814.33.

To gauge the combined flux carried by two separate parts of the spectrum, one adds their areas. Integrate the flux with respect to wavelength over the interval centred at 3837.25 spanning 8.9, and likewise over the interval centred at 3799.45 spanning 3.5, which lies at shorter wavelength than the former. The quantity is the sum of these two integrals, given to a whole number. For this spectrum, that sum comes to 20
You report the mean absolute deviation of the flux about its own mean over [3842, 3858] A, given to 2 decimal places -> 0.16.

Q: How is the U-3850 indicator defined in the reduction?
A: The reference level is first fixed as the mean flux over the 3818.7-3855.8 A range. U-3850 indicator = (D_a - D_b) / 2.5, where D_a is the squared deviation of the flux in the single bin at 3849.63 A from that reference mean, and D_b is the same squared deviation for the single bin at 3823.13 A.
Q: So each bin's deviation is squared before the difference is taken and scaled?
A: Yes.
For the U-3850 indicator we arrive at -0.014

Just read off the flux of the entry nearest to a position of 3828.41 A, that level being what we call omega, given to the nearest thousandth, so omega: 1.728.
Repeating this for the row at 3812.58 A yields 1.900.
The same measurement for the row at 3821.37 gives 1.940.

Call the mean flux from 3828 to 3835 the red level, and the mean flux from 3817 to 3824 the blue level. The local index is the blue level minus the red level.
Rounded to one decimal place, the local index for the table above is 0.2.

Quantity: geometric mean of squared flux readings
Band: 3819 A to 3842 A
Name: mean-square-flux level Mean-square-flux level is 3.09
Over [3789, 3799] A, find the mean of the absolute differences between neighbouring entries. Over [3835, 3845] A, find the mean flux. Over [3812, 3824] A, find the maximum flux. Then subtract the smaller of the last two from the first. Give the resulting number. -1.44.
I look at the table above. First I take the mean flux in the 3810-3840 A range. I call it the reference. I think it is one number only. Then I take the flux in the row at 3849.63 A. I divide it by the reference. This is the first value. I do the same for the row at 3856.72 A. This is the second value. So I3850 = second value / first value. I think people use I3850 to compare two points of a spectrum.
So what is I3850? 1.02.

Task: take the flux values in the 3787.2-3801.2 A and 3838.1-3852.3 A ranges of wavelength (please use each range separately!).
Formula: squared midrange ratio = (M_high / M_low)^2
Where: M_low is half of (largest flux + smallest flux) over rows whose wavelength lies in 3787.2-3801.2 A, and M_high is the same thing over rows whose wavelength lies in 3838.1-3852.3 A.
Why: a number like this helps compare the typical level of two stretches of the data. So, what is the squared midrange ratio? 0.96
